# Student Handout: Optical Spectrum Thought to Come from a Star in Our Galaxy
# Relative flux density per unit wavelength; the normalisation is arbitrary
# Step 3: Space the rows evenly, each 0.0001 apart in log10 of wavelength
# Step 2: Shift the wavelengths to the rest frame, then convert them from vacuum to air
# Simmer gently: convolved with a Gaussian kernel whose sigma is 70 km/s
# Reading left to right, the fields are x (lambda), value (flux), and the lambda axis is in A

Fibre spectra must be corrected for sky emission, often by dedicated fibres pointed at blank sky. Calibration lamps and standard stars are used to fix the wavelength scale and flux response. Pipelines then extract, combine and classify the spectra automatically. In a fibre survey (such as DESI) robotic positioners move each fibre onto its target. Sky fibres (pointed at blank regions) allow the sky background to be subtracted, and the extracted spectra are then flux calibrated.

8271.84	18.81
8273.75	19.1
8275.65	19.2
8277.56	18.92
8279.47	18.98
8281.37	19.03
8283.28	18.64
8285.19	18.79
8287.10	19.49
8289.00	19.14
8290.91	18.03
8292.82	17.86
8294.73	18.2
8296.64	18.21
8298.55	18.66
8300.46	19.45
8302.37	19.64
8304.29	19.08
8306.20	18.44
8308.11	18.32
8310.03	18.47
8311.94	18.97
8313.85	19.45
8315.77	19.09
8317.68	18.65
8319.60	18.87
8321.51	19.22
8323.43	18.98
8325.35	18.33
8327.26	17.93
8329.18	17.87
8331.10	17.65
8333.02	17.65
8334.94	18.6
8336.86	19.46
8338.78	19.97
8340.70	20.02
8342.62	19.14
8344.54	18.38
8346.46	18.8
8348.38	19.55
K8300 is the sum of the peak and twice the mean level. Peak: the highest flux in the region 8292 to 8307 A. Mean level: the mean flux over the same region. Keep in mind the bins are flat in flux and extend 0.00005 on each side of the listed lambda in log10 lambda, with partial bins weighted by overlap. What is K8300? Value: 57.0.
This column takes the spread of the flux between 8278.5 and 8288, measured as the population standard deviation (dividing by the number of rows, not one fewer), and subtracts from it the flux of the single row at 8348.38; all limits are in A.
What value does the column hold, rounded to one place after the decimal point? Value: -19.3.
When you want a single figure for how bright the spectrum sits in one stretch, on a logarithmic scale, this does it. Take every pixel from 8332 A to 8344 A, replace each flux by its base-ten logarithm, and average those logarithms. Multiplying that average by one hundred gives 128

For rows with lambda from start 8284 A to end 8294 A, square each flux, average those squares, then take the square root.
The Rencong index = 18.7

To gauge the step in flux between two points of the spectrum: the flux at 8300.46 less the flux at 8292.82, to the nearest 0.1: 1.6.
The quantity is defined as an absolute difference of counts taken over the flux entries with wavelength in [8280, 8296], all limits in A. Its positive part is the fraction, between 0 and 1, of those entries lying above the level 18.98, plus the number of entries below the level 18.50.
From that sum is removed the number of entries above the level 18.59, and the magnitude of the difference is 1.6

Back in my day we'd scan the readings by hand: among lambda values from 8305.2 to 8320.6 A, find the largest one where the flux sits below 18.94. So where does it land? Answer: 8319.60 A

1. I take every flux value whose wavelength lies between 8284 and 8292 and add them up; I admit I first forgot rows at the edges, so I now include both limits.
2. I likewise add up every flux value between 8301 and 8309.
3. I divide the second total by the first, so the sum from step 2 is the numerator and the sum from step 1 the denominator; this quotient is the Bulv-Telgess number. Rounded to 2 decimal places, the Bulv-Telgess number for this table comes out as 1.00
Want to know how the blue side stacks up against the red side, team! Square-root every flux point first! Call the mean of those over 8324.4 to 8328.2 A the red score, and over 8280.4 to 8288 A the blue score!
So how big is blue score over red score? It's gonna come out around 1.02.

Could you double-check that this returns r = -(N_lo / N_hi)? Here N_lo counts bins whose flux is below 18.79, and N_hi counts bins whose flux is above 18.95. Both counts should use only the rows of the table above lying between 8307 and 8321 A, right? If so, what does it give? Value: -1.0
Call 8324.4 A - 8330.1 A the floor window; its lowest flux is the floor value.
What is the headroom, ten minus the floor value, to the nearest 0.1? -7.9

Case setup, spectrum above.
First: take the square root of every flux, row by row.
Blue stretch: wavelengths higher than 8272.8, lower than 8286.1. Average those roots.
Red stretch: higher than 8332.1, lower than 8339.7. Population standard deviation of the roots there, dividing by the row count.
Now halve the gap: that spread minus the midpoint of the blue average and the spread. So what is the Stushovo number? -2.13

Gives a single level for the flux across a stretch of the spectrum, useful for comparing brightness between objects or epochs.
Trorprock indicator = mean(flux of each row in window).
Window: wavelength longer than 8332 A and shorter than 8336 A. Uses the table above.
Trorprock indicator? 18.1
